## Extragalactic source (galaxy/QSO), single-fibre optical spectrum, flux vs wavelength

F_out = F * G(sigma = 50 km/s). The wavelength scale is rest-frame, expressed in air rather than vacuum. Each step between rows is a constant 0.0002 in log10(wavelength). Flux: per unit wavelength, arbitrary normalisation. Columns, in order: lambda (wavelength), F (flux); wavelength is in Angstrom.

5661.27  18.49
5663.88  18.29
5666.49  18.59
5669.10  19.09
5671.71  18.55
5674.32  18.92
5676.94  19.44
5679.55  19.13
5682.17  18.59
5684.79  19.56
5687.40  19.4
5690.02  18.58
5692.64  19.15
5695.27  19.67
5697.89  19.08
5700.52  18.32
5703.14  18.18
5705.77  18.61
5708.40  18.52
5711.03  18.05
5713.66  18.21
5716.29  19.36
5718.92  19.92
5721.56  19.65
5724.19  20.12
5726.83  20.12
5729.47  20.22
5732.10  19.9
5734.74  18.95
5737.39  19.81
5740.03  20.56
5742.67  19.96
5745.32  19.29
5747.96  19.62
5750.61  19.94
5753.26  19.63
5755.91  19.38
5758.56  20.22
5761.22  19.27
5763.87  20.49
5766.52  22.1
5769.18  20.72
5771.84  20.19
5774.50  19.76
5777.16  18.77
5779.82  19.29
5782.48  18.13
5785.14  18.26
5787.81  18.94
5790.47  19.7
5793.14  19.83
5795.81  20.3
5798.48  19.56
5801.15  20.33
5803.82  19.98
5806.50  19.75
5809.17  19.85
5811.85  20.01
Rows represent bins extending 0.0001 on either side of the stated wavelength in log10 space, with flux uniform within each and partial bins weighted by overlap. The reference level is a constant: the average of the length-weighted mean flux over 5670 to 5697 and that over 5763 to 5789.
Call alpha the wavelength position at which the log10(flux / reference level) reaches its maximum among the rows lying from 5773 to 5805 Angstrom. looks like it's 5801.15 Angstrom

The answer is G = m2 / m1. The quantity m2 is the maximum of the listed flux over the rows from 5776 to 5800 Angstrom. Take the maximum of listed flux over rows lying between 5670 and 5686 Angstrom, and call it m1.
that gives 1.04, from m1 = 19.56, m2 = 20.3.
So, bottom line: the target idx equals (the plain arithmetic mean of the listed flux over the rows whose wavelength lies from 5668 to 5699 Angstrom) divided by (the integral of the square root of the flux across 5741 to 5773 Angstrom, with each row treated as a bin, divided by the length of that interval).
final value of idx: 4.3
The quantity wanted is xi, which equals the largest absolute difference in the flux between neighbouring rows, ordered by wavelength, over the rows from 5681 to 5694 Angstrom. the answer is 1.0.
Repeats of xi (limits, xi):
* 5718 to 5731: 0.5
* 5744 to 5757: 0.3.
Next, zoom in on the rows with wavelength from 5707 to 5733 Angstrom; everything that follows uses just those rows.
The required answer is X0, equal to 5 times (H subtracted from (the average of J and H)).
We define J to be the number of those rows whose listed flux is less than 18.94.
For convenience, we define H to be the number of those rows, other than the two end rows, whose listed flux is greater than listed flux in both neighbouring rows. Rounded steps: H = 2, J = 3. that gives 2.5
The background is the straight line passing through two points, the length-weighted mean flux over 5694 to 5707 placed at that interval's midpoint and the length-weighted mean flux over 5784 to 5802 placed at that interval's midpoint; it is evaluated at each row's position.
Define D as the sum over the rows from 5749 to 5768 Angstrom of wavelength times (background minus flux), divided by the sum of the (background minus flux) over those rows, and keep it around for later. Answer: 5761.8 Angstrom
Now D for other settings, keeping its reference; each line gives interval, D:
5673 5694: 5682.5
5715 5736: 5724.9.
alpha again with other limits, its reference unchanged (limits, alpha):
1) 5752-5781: 5766.52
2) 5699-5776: 5766.52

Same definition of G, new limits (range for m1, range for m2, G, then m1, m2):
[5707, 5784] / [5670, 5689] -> 0.89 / 22.1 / 19.56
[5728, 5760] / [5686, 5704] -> 0.96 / 20.56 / 19.67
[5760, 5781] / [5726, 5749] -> 0.93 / 22.1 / 20.56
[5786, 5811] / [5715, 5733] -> 0.99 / 20.33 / 20.22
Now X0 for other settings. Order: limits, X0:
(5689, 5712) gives 10.0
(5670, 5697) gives 5.0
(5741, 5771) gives -7.5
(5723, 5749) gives -5.0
